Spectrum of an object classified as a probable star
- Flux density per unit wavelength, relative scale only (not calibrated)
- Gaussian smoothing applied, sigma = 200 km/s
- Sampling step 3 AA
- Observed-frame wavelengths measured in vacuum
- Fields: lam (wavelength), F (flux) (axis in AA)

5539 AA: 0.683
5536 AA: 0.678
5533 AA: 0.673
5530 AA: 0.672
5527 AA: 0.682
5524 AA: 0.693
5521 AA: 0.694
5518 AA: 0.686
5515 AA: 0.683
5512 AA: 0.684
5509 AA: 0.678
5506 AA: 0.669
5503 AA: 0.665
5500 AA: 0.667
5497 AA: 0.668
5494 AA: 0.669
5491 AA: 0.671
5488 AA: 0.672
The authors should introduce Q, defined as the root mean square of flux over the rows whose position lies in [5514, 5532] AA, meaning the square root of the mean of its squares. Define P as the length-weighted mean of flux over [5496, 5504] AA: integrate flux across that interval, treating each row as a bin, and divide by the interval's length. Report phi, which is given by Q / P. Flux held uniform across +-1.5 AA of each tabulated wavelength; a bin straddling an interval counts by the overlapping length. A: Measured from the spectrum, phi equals 1.03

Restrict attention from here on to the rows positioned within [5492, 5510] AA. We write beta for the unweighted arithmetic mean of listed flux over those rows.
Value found 0.669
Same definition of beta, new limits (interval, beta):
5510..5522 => 0.687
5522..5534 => 0.680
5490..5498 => 0.669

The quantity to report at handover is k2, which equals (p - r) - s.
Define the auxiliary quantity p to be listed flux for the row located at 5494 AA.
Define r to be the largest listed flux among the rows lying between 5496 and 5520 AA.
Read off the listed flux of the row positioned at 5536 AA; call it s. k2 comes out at -0.695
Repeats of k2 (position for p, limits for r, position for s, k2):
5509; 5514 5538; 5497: -0.684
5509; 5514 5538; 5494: -0.685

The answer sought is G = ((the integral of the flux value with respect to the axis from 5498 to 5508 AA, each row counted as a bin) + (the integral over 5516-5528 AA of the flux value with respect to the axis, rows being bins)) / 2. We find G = 7.5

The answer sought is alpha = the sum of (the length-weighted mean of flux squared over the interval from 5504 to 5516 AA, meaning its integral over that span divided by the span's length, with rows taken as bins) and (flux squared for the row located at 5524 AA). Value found 0.940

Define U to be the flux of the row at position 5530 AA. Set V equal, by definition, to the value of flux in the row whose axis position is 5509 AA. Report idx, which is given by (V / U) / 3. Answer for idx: 0.336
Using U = 0.672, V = 0.678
